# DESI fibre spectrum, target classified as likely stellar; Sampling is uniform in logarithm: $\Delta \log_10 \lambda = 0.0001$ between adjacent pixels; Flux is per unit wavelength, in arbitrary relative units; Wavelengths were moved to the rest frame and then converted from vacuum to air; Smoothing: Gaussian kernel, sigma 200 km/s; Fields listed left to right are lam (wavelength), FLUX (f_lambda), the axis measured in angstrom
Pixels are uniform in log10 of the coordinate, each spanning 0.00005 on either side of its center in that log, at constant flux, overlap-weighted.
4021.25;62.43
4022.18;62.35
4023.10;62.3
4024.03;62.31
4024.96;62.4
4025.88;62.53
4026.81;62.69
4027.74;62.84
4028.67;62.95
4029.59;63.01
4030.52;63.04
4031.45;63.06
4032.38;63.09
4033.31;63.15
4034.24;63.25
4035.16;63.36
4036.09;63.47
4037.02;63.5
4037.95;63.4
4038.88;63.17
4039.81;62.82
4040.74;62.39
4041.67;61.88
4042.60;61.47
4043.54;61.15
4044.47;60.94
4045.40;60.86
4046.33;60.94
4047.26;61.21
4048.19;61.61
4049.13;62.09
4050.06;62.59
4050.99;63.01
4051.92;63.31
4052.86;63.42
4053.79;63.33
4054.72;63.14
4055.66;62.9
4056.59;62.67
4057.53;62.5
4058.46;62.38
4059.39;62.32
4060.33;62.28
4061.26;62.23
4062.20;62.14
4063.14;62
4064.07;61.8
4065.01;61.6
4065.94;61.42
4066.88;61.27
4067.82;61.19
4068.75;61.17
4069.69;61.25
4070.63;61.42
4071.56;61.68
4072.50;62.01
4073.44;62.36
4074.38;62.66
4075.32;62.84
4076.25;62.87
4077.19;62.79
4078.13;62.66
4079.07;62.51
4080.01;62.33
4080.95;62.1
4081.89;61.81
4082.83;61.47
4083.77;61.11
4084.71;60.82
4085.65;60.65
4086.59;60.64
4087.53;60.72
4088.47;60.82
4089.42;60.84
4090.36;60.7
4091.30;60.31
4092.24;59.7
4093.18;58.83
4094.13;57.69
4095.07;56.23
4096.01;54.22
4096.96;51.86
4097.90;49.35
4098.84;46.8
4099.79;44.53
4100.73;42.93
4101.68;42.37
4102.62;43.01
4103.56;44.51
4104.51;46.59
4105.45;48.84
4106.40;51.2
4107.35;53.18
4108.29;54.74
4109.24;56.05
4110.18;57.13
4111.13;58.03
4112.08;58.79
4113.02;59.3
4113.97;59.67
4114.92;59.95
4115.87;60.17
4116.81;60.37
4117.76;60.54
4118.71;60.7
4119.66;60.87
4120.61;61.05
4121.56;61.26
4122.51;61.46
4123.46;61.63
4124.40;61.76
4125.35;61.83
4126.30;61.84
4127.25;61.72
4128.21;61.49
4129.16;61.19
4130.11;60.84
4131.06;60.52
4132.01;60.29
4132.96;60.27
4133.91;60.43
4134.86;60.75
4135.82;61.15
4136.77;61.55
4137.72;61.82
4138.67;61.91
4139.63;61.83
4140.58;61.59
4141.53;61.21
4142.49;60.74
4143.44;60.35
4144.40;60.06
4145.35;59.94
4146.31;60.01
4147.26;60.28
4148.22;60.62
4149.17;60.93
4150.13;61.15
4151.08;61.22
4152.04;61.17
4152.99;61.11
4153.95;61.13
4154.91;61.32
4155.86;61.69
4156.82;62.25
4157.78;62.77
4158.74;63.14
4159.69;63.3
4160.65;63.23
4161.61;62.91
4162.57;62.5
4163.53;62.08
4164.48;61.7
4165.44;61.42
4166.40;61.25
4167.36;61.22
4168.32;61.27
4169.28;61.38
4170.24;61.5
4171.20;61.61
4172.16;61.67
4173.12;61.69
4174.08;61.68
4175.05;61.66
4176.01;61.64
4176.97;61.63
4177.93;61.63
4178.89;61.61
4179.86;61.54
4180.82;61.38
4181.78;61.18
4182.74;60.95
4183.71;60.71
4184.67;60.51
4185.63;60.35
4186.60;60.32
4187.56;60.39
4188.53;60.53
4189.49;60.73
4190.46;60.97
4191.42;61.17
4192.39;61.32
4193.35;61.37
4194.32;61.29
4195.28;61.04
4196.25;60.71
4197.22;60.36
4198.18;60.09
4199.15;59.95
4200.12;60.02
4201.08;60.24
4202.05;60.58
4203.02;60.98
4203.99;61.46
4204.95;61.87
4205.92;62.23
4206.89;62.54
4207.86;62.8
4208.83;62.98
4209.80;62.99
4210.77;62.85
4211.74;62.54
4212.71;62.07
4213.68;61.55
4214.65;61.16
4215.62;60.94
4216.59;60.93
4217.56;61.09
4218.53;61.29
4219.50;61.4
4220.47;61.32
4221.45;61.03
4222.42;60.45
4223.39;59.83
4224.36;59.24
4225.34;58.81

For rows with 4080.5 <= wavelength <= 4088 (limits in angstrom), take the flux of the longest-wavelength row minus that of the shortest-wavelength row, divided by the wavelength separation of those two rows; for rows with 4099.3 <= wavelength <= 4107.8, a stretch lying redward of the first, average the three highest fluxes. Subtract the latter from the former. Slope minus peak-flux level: -51.3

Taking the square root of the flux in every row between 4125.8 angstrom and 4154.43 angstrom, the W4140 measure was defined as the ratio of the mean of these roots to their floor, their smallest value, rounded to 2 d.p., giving 1.01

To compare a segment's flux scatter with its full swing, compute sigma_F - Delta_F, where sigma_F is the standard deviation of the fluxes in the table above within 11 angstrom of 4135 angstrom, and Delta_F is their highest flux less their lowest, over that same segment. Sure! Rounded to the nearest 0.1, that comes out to -1.3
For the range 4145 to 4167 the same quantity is -2.4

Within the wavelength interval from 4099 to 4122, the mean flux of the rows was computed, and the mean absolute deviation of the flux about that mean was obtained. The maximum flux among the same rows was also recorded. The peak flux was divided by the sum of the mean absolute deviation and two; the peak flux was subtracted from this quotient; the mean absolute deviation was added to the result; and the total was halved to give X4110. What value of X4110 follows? -23.8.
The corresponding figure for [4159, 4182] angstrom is -18.4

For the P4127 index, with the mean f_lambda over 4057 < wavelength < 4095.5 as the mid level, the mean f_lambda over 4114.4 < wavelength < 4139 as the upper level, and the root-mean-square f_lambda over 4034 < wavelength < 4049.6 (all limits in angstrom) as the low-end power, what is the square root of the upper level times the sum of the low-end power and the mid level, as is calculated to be 86.9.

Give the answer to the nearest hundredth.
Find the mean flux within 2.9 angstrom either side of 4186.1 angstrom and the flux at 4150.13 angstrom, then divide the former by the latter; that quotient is 0.99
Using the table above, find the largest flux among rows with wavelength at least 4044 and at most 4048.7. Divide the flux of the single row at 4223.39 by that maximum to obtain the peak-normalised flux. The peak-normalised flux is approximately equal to 0.97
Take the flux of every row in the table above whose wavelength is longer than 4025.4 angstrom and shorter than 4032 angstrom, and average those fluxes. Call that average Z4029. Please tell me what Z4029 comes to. 62.9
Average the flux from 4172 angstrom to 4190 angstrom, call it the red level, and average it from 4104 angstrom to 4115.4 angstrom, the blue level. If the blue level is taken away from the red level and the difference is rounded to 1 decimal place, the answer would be 5.9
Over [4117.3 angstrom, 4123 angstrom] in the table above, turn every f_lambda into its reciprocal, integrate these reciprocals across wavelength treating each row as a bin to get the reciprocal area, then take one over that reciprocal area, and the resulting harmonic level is 10.7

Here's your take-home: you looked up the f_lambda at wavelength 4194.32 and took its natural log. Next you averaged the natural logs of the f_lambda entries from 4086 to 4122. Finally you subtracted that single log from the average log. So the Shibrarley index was -0.11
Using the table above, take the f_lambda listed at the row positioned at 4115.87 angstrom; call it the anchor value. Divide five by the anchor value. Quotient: 0.0831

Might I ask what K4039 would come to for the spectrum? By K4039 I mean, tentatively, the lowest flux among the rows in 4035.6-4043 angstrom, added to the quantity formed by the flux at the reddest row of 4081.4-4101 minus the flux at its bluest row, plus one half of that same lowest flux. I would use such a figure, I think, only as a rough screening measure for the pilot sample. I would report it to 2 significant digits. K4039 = 73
